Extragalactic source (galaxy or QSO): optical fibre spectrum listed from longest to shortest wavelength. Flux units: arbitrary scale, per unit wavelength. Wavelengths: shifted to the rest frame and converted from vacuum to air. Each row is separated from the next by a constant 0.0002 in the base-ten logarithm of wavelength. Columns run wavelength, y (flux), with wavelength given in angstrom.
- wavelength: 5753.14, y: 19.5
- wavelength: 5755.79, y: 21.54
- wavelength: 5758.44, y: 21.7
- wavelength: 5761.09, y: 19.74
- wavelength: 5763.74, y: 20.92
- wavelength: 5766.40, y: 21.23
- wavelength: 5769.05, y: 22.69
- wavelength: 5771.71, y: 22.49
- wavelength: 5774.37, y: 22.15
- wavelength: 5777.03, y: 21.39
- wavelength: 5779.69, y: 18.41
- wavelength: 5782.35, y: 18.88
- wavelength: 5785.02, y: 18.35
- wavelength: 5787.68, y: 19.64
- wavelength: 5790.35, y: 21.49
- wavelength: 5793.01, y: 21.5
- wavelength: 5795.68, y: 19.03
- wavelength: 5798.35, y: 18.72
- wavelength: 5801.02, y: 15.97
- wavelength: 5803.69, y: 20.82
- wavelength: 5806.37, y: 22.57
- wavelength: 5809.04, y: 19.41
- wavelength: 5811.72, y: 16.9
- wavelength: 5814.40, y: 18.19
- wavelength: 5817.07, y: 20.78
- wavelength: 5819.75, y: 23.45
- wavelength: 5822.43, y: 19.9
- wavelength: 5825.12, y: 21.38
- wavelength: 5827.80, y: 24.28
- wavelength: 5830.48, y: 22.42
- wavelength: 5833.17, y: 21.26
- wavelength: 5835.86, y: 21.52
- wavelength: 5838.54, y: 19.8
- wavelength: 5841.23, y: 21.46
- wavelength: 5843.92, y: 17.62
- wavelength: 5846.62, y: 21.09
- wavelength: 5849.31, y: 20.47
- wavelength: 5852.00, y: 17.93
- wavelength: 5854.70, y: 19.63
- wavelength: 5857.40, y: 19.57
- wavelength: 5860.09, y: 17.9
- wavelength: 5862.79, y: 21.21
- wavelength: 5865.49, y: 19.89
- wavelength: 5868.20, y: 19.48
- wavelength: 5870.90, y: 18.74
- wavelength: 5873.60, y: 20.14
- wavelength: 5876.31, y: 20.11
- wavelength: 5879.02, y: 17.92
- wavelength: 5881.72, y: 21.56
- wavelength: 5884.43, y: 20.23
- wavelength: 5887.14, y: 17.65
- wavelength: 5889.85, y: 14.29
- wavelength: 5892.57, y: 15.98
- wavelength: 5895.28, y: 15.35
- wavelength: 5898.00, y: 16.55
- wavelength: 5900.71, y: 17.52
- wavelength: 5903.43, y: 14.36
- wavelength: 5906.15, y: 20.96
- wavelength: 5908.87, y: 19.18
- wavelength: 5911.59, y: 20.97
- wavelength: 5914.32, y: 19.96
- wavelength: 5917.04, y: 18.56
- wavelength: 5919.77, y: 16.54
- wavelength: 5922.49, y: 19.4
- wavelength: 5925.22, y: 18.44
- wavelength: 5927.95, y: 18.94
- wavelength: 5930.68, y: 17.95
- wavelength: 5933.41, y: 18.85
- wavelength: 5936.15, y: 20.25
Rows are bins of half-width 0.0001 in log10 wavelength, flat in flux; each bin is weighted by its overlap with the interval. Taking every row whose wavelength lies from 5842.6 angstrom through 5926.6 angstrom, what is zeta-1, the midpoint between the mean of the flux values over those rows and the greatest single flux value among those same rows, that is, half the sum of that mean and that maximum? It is 20.1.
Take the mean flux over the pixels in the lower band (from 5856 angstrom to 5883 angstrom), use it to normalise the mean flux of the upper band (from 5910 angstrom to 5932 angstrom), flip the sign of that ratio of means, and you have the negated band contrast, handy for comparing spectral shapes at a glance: -0.96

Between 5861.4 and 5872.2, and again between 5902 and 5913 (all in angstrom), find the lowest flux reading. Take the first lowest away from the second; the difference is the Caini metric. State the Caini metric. -4.4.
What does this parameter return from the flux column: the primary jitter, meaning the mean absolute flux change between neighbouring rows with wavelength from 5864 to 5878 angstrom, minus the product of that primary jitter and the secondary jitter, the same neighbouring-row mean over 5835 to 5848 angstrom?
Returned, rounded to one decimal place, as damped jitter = -1.1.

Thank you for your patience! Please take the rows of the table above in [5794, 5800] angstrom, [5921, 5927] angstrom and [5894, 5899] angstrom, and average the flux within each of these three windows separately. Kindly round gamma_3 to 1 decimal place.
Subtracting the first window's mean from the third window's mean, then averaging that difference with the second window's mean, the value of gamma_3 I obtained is 8.0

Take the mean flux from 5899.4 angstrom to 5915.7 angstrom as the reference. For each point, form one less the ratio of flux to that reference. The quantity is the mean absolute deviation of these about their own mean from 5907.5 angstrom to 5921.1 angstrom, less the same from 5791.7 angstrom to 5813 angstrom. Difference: -0.027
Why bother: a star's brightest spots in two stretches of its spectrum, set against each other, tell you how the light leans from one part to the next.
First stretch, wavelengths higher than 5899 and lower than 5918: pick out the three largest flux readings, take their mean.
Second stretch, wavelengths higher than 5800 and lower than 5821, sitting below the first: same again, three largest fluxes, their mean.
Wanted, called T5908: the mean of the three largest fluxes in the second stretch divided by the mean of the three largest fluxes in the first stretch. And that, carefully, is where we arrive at 1.080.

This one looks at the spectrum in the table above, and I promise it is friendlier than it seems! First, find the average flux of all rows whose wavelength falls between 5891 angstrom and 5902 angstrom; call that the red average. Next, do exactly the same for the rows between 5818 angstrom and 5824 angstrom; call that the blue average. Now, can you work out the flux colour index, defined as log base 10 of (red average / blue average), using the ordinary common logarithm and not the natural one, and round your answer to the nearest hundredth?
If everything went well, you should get -0.12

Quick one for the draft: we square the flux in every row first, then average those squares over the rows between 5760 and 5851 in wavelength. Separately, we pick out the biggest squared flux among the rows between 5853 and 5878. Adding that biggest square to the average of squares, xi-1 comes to 872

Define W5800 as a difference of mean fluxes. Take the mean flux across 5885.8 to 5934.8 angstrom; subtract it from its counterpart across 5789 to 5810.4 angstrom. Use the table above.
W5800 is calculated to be 2.1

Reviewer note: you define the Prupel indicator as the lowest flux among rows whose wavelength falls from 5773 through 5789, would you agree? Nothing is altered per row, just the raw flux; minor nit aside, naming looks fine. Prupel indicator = 18.35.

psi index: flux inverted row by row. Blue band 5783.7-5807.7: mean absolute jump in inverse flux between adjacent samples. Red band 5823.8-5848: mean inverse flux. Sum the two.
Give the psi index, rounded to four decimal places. 0.0528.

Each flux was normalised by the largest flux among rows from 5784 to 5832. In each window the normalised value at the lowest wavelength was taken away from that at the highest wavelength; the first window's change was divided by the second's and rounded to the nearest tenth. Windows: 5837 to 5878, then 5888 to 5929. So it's 0.1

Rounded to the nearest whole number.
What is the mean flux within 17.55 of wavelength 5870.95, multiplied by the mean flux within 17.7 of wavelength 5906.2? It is 345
